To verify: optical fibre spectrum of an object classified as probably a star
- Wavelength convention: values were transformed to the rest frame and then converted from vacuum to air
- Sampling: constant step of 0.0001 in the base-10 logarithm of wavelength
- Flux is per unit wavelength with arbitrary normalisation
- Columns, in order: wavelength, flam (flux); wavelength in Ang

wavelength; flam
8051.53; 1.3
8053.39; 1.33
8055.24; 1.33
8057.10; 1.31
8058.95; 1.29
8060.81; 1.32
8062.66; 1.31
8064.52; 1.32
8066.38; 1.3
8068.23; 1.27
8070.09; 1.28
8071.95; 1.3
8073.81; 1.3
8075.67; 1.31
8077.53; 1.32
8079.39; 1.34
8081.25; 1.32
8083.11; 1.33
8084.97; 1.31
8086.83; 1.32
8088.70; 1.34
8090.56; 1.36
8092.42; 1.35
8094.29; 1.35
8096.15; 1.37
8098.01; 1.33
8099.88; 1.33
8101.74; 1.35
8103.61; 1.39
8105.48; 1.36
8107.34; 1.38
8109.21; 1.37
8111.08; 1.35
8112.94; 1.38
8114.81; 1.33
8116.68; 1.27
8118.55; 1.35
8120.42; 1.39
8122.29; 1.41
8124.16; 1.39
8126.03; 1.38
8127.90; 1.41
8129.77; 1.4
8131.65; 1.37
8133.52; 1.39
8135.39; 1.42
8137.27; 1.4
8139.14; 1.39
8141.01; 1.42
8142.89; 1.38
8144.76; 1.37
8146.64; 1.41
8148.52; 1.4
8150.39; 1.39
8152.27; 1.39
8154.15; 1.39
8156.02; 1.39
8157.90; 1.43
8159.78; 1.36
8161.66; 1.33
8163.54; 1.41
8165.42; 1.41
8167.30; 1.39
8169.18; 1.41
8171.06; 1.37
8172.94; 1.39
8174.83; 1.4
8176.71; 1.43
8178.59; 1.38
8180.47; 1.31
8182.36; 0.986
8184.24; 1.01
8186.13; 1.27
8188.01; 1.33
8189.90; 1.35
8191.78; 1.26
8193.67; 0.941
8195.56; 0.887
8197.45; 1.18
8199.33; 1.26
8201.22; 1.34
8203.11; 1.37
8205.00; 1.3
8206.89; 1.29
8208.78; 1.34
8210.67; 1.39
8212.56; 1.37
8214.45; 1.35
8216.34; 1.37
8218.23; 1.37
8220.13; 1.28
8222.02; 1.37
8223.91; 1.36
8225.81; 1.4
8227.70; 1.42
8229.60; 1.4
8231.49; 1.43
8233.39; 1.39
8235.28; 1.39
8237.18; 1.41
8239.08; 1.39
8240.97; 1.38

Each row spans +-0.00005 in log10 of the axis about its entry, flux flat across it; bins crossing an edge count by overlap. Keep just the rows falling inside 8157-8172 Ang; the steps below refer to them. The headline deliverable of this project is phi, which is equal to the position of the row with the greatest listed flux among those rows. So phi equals 8157.90 Ang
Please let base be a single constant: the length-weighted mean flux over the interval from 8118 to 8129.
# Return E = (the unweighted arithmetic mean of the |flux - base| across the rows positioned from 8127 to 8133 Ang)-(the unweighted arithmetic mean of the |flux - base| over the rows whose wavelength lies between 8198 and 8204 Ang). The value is -0.05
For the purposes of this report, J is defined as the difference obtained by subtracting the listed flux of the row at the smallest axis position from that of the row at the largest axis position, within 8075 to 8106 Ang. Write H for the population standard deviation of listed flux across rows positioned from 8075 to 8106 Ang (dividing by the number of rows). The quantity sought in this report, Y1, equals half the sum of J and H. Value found 0.04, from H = 0.021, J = 0.050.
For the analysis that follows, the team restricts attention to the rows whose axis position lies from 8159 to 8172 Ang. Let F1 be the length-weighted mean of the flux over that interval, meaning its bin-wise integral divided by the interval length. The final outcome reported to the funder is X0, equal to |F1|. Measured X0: 1.38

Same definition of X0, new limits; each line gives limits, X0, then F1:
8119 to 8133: 1.39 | 1.39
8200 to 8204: 1.35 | 1.35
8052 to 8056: 1.33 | 1.33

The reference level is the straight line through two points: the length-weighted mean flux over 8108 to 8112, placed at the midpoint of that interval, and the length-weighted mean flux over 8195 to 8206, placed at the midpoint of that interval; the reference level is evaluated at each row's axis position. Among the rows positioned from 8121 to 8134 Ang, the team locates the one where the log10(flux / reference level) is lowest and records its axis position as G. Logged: 8131.65 Ang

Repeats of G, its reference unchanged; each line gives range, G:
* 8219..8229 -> 8220.13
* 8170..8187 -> 8182.36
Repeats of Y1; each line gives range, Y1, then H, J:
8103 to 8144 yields 0.01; 0.033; -0.010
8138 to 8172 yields 0.00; 0.023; -0.020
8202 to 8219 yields 0.02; 0.032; 0.000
